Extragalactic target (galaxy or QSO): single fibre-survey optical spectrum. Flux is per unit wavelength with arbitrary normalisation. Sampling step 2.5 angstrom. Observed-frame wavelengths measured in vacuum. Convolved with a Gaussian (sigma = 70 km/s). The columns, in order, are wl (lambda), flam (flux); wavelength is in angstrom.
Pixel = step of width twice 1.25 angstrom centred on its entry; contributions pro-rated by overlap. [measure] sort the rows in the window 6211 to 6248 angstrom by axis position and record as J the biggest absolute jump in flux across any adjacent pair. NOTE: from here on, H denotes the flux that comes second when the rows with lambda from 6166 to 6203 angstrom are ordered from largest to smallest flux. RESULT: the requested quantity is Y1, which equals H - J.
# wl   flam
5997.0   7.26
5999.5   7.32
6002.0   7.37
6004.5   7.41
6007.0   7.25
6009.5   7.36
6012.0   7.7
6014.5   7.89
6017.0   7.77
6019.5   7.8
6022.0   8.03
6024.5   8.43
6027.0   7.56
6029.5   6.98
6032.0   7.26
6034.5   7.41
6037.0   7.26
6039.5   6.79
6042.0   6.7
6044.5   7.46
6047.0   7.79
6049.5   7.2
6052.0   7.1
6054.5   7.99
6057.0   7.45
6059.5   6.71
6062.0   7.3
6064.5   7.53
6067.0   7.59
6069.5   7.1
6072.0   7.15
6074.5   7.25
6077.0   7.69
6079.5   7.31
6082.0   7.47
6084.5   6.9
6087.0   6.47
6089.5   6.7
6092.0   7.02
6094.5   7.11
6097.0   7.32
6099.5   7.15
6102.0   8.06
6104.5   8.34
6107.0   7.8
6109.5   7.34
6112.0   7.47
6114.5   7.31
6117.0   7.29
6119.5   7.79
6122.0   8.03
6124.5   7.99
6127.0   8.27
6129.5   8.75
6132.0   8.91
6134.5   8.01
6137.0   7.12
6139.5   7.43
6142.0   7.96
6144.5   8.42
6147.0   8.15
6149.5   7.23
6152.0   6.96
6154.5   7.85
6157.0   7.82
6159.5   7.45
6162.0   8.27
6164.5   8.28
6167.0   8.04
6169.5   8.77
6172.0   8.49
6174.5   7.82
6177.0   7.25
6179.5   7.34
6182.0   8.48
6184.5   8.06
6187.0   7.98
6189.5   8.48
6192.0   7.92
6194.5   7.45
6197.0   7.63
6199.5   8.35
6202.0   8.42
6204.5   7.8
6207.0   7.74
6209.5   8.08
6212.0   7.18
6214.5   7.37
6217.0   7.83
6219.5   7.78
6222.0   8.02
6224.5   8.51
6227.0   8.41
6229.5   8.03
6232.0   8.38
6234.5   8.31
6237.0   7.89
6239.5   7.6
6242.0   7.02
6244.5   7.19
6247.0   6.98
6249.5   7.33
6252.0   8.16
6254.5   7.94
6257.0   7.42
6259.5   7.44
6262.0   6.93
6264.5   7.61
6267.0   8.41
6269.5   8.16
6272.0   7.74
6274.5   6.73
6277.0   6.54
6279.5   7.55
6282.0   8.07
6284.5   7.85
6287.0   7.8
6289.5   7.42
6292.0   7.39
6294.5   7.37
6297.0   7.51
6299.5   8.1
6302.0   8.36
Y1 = 7.91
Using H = 8.49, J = 0.58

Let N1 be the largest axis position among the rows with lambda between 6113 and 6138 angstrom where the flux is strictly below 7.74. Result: 6137.0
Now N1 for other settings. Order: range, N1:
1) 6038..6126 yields 6117.0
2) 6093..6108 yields 6099.5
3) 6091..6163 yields 6159.5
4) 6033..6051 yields 6049.5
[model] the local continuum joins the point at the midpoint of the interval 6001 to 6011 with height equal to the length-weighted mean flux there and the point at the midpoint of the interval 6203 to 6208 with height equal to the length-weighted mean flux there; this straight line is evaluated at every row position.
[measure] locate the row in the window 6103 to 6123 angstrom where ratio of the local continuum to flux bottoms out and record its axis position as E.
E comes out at 6104.5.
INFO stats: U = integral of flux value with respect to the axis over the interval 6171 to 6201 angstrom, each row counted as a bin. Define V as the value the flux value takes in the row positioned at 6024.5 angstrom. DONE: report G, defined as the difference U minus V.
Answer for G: 230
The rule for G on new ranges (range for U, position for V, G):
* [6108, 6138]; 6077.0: 228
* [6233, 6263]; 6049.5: 219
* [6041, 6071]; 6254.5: 212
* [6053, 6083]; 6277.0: 215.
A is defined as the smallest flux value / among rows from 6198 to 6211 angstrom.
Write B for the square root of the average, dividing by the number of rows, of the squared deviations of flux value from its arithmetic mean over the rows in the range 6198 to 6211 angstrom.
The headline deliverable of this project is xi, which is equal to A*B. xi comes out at 2.1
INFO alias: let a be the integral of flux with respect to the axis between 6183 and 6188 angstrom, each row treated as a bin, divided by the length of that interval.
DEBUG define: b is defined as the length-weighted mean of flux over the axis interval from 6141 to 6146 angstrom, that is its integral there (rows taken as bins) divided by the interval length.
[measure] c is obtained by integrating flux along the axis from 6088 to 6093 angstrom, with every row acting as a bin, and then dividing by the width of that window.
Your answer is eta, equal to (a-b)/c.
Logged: -0.02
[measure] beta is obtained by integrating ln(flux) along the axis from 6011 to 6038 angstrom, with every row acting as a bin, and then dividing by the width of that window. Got 2.03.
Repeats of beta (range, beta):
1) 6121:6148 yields 2.09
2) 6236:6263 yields 2.01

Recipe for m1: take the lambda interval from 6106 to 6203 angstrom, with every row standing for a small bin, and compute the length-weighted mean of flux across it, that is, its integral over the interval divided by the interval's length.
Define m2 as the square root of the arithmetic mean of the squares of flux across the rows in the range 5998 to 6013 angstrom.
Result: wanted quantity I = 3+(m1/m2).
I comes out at 4.07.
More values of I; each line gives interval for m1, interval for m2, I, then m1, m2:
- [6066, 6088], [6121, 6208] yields 3.90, 7.22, 7.98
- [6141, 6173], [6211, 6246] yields 4.02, 7.97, 7.84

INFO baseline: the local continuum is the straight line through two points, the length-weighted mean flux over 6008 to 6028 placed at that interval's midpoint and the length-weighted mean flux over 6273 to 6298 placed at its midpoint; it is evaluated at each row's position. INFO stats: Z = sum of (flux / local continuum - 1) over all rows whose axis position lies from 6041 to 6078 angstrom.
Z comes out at -0.8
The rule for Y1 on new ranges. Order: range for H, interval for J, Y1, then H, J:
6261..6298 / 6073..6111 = 7.25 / 8.16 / 0.91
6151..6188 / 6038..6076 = 7.60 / 8.49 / 0.89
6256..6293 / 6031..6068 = 7.27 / 8.16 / 0.89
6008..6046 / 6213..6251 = 7.45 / 8.03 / 0.58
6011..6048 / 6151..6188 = 6.89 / 8.03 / 1.14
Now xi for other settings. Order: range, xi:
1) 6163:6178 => 3.5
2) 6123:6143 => 4.0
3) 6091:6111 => 3.2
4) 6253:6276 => 3.5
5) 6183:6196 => 2.5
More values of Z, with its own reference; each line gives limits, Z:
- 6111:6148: 0.5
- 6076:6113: -0.7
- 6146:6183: 0.6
